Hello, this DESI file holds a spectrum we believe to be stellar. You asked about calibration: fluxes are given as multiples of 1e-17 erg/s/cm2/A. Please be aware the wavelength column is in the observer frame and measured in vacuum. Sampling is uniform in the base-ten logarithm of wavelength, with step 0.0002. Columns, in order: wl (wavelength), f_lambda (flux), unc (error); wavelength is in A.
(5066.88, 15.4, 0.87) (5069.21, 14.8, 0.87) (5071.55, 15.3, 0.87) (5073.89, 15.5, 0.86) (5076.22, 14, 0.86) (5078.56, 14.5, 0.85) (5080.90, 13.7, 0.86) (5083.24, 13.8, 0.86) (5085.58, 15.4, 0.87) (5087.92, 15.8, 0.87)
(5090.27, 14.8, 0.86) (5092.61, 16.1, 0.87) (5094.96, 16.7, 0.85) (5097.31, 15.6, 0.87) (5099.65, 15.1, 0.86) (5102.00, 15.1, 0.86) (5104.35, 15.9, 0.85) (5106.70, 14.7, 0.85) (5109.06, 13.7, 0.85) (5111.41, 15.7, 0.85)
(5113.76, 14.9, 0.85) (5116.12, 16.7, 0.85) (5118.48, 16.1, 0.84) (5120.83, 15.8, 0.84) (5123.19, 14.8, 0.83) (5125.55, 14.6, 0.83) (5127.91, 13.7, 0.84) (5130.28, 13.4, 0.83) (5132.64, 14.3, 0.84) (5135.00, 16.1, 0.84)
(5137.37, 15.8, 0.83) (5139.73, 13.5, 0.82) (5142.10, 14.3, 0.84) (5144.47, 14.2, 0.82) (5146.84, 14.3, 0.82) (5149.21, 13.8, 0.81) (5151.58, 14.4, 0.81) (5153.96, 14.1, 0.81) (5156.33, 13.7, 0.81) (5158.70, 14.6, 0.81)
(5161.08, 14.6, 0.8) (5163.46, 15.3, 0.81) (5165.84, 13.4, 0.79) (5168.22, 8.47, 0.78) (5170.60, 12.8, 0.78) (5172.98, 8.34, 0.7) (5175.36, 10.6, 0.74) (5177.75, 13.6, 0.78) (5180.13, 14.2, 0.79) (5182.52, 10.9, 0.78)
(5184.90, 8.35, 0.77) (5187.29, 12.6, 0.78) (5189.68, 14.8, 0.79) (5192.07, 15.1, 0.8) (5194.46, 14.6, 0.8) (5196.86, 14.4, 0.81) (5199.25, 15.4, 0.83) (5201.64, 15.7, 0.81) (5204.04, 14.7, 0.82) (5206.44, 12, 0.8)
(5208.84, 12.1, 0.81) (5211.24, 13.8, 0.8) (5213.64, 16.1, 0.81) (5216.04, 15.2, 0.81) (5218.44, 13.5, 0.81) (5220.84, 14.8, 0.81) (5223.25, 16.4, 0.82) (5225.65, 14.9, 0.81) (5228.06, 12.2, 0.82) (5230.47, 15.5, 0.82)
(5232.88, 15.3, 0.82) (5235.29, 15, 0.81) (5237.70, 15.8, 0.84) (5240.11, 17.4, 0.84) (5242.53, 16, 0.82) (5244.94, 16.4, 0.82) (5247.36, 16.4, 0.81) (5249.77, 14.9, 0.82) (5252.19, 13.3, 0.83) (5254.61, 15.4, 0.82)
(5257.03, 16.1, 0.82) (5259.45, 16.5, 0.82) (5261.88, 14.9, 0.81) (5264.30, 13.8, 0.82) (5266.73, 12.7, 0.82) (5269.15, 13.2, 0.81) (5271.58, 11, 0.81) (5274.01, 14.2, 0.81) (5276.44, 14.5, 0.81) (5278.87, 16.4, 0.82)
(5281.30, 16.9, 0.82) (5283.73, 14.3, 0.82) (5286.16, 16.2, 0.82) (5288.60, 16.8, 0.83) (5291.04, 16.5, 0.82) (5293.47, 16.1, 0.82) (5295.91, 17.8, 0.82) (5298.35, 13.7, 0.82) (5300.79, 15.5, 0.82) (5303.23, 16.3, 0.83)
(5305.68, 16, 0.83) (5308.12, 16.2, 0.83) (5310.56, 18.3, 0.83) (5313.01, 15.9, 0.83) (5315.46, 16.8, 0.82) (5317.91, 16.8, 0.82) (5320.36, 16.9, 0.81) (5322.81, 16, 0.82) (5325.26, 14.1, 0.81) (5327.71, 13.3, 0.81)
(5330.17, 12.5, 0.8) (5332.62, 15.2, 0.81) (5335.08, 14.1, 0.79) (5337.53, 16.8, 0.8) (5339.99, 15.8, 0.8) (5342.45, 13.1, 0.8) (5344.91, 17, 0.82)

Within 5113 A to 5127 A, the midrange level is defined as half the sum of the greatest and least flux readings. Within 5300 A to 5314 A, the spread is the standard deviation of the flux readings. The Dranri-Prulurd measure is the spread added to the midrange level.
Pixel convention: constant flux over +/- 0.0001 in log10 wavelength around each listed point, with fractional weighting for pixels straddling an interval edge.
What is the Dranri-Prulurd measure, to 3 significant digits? 16.6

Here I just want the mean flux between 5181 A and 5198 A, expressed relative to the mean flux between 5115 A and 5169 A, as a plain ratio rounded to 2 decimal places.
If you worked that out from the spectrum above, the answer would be 0.90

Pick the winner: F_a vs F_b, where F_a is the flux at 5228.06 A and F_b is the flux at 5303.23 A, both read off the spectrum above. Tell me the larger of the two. 16.3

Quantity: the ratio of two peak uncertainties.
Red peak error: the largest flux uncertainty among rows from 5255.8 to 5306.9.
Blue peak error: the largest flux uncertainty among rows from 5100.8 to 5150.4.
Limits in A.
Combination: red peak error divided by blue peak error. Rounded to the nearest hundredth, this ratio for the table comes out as 0.97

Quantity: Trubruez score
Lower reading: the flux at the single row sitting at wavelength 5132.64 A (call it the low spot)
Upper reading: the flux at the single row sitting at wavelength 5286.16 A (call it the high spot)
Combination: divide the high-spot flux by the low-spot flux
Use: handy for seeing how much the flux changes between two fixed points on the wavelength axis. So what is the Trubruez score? 1.13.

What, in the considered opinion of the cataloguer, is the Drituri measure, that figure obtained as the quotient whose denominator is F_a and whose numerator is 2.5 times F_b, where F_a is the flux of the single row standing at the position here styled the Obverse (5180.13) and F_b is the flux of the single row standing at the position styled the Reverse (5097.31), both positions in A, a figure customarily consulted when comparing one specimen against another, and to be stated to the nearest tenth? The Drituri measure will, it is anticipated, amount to 2.7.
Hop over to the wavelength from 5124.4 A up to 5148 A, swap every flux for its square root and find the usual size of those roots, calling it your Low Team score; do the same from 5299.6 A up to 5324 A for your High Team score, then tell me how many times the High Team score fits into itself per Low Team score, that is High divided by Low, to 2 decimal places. 1.07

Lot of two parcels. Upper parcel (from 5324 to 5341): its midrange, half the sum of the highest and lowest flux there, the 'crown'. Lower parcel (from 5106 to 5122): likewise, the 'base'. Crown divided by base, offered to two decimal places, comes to 0.96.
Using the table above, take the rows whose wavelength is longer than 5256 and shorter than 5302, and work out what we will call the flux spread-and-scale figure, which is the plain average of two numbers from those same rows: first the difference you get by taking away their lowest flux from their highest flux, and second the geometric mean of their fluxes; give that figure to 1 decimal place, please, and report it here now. 10.9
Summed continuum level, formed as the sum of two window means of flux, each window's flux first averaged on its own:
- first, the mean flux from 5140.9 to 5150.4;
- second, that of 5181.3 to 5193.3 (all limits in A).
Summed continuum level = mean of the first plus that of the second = 26.5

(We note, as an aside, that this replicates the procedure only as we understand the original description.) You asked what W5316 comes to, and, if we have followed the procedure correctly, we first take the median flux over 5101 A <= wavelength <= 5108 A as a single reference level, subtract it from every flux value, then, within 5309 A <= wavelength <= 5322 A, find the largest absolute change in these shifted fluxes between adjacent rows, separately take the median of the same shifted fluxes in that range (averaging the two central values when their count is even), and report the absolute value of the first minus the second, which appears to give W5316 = 0.7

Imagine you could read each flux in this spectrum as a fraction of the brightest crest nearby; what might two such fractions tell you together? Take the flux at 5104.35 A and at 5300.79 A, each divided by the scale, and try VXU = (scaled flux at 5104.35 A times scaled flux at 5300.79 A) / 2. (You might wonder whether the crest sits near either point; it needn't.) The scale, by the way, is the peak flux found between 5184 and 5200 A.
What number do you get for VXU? 0.52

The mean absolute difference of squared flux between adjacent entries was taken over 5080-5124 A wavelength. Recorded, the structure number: 27.4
